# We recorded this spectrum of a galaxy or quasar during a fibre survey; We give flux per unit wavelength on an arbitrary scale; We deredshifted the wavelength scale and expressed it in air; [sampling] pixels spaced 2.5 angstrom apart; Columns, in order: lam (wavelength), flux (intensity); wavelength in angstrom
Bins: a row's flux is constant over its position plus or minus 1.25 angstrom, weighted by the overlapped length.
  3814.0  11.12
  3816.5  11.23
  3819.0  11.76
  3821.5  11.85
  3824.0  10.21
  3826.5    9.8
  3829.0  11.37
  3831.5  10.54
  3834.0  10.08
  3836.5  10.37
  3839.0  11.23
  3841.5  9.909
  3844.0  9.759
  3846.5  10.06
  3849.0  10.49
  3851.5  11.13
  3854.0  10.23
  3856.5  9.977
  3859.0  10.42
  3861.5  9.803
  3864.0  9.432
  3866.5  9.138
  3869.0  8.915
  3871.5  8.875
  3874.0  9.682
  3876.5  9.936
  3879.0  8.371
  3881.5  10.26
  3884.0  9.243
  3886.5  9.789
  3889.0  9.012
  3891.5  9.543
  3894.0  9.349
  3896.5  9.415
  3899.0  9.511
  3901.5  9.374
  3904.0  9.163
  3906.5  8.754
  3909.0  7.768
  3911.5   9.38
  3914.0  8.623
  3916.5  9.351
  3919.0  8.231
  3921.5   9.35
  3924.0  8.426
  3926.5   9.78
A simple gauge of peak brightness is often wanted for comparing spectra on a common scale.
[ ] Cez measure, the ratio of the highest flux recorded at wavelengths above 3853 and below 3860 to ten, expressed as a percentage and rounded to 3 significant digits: 104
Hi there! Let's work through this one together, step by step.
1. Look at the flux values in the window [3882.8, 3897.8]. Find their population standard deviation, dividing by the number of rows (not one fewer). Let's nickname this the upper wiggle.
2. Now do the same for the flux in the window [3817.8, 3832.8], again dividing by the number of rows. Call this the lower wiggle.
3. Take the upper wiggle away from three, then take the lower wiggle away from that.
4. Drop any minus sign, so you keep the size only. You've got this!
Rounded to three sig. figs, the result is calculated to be 1.98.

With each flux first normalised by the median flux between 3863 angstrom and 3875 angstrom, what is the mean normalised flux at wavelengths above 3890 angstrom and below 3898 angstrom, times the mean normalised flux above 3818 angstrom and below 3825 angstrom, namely 1.27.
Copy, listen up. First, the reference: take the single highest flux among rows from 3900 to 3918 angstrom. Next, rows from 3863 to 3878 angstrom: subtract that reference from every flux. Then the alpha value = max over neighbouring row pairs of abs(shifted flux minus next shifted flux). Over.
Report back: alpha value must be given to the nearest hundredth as 0.81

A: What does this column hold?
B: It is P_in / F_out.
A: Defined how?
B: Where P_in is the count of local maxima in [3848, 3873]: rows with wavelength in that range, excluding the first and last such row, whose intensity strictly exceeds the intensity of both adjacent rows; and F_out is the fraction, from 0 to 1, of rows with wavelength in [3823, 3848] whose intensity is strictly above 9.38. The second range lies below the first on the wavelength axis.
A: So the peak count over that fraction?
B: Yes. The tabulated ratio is 2.0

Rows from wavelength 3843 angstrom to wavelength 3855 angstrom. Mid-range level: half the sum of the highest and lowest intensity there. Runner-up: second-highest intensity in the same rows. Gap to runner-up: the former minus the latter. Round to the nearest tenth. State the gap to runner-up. 0.0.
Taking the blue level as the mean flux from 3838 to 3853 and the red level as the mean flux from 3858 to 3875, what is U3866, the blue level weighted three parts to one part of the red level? 10.2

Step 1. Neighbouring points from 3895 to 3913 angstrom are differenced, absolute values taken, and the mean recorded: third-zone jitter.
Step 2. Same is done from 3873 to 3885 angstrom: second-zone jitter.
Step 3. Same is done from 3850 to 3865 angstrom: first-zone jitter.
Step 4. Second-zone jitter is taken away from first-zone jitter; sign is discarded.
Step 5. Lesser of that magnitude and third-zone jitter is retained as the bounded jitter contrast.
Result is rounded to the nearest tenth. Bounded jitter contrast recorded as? 0.6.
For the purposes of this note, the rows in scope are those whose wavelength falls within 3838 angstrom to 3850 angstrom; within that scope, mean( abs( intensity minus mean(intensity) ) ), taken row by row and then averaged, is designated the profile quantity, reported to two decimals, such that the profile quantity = 0.46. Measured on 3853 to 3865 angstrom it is 0.28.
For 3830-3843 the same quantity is 0.37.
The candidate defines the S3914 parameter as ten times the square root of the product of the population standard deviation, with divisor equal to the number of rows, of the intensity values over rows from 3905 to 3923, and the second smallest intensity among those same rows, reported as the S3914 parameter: 21.9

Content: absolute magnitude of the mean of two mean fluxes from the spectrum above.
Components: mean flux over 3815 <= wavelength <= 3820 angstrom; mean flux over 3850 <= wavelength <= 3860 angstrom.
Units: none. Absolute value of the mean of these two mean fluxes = 11.0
